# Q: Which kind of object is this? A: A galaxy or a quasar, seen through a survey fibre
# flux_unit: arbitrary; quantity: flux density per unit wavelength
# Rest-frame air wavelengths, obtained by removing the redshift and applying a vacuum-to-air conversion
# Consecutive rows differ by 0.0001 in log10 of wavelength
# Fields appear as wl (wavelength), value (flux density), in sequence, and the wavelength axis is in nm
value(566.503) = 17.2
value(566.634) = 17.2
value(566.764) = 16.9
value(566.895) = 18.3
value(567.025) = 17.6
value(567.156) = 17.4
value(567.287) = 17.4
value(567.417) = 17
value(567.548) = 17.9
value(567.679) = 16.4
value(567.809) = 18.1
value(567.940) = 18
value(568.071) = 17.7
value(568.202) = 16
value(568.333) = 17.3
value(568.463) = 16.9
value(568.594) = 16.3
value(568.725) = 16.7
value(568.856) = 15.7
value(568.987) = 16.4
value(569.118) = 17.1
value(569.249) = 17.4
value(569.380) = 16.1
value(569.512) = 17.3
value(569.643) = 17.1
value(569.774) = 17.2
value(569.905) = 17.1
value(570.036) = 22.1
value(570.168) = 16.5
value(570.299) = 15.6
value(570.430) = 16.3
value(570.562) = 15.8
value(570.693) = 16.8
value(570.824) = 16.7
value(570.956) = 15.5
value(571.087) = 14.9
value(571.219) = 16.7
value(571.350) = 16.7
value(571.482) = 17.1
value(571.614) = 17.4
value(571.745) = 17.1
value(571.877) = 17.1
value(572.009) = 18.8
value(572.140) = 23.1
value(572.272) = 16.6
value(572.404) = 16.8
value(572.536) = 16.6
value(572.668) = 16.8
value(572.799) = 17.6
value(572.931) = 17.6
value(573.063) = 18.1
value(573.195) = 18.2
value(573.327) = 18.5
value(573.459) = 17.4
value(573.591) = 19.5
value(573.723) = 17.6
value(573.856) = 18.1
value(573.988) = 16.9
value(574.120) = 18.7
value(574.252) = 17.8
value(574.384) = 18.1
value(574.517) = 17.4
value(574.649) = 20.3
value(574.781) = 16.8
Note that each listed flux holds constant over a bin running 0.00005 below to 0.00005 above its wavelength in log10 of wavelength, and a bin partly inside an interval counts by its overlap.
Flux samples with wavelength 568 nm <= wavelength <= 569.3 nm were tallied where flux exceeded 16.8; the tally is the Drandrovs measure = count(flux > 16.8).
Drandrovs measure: 5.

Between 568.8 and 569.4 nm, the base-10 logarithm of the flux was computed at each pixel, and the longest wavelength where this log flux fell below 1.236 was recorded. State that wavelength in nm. 569.380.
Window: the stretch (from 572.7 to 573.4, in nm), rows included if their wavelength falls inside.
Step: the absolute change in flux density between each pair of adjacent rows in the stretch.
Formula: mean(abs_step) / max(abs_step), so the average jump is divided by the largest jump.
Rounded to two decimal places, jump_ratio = 0.45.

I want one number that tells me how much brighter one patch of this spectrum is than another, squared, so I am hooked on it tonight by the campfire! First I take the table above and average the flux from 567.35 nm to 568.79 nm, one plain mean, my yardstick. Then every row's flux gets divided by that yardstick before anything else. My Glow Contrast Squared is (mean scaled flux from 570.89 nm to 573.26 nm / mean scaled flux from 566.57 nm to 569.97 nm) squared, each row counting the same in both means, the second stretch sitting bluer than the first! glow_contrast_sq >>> 1.03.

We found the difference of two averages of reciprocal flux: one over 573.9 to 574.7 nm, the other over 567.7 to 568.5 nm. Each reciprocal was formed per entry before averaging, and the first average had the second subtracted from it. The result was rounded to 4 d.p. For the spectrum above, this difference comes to -0.0027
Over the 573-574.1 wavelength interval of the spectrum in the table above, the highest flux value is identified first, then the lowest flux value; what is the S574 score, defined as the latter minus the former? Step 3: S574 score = -2.6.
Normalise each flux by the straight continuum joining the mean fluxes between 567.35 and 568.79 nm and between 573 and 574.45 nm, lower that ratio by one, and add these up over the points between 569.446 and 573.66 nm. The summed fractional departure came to -0.58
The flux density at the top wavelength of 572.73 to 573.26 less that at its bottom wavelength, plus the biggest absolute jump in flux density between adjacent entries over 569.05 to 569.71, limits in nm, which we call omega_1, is 1.9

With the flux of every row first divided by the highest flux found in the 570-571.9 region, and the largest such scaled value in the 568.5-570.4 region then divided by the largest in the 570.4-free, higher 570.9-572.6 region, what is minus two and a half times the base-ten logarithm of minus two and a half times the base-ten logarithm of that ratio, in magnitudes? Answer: 3.30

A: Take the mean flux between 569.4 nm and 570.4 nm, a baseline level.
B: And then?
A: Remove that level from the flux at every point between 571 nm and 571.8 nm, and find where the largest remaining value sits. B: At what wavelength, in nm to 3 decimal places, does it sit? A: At 571.614 nm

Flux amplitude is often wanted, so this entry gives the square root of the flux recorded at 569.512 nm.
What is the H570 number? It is 4.16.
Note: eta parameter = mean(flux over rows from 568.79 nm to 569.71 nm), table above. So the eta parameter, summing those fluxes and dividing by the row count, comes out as 16.7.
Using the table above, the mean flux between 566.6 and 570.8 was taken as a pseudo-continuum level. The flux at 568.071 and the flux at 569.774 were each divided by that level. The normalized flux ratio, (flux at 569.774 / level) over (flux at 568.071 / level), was 0.97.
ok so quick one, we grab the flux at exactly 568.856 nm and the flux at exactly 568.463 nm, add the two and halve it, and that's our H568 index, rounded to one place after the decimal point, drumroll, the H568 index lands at 16.3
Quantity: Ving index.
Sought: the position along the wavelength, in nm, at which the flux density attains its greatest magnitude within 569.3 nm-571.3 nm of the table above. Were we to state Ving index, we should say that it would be 570.036 nm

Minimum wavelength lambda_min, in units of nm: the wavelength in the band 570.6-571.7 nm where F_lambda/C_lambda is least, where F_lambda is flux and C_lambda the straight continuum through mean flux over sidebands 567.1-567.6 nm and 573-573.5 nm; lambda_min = 571.087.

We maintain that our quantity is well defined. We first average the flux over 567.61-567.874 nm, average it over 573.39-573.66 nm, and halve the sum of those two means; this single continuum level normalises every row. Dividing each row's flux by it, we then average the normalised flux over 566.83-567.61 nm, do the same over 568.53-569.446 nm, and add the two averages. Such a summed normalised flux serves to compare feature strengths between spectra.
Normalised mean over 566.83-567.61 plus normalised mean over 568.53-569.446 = 1.91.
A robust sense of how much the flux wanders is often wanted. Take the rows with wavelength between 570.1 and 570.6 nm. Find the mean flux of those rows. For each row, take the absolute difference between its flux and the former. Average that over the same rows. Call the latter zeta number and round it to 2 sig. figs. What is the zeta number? 0.35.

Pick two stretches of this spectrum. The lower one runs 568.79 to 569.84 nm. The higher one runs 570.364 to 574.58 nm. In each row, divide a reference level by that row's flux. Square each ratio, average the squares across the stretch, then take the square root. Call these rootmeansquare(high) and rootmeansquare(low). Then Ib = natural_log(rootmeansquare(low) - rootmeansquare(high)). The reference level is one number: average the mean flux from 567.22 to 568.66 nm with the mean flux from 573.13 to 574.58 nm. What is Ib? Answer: -3.4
